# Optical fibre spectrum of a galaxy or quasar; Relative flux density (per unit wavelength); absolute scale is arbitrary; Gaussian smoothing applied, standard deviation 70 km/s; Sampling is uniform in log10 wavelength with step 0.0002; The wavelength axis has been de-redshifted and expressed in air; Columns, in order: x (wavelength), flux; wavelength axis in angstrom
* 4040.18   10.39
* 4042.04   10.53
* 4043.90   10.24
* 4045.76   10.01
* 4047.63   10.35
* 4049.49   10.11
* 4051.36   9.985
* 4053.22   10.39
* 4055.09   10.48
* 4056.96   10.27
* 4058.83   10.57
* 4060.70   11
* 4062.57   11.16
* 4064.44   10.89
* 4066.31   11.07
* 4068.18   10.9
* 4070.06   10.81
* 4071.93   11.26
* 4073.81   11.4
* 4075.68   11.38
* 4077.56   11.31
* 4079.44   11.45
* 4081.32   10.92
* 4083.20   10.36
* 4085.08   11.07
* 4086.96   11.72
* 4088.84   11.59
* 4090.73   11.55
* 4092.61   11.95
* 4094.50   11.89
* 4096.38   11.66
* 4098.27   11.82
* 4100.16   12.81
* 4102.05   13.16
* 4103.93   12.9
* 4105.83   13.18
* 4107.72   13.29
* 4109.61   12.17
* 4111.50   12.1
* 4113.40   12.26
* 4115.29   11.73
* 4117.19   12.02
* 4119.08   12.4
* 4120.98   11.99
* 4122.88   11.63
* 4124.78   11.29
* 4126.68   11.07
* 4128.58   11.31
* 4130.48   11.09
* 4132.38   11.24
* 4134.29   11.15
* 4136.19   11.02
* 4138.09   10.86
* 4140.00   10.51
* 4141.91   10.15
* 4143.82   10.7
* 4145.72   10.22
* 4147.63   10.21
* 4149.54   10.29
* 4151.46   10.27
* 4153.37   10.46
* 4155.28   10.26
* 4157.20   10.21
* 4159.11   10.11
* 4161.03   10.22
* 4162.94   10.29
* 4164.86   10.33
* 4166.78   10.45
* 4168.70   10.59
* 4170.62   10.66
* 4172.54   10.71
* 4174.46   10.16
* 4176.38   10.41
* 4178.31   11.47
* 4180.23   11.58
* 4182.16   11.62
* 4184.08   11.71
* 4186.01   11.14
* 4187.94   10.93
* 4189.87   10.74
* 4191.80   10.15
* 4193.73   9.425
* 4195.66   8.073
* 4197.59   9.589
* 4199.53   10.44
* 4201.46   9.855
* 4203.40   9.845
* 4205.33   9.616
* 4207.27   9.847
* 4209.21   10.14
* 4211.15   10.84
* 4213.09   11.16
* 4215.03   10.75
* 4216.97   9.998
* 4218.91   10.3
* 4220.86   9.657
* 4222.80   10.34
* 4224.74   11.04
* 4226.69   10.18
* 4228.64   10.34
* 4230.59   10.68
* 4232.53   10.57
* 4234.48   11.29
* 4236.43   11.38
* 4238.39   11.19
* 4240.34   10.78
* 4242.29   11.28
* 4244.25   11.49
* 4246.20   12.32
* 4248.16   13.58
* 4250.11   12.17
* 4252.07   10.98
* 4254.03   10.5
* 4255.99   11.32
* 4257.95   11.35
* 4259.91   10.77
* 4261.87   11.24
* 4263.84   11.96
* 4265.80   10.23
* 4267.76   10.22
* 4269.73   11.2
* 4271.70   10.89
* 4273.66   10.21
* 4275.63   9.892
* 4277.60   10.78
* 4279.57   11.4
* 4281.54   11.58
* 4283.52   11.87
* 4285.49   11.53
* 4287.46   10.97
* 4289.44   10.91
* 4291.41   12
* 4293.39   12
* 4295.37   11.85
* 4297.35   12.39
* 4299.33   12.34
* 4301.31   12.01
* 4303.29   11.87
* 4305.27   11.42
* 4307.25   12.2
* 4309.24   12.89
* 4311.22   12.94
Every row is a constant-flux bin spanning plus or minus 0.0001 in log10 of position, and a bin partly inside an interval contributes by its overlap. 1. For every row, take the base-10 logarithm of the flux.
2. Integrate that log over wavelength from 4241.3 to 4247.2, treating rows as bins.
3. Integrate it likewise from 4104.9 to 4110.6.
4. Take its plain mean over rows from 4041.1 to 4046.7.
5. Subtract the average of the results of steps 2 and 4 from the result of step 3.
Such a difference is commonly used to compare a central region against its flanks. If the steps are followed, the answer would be 2.7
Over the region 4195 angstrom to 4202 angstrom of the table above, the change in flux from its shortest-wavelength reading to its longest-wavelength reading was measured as 1.8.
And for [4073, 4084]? -1.0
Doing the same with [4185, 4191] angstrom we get -0.4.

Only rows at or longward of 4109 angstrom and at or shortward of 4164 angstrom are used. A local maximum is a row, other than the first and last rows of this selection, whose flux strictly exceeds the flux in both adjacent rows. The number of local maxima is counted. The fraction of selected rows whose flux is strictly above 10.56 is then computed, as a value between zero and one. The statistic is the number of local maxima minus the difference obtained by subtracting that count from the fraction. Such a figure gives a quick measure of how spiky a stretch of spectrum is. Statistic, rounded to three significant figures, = 13.4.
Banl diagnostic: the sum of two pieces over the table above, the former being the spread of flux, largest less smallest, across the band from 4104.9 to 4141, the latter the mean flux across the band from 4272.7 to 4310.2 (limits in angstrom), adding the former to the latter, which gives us 14.4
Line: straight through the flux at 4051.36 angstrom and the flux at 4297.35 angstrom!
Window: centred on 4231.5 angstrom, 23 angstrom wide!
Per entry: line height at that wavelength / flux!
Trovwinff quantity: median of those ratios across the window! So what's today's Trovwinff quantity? 1.10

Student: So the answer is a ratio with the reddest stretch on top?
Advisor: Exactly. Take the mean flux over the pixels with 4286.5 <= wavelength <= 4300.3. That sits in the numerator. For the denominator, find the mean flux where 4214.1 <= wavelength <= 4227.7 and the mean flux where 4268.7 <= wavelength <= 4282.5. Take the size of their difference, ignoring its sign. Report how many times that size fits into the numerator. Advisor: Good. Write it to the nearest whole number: 22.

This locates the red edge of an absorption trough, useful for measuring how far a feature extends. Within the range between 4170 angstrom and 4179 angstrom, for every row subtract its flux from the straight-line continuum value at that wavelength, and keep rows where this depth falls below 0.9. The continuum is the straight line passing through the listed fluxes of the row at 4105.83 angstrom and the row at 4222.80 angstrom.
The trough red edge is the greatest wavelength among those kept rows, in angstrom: 4178.31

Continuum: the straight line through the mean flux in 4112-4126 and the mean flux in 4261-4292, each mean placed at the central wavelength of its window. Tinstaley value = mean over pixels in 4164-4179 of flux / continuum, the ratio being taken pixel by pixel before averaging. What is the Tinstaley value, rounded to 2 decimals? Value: 0.91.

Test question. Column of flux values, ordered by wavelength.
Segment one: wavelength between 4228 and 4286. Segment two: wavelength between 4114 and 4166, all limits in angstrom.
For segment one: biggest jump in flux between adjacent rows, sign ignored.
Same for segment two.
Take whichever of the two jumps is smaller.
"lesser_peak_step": 0.55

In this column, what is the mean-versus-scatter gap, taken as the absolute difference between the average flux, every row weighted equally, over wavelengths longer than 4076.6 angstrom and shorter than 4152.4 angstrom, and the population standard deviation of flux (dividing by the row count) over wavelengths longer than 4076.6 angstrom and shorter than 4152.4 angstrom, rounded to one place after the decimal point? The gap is 10.7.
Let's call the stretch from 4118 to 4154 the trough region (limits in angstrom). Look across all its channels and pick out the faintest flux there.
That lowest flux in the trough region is 10.15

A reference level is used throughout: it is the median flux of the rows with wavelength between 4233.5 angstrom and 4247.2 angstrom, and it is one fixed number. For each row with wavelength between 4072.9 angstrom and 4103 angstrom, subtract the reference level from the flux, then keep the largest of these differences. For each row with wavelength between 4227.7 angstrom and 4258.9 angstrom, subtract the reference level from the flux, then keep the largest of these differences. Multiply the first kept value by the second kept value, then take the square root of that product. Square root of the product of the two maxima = 2.07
